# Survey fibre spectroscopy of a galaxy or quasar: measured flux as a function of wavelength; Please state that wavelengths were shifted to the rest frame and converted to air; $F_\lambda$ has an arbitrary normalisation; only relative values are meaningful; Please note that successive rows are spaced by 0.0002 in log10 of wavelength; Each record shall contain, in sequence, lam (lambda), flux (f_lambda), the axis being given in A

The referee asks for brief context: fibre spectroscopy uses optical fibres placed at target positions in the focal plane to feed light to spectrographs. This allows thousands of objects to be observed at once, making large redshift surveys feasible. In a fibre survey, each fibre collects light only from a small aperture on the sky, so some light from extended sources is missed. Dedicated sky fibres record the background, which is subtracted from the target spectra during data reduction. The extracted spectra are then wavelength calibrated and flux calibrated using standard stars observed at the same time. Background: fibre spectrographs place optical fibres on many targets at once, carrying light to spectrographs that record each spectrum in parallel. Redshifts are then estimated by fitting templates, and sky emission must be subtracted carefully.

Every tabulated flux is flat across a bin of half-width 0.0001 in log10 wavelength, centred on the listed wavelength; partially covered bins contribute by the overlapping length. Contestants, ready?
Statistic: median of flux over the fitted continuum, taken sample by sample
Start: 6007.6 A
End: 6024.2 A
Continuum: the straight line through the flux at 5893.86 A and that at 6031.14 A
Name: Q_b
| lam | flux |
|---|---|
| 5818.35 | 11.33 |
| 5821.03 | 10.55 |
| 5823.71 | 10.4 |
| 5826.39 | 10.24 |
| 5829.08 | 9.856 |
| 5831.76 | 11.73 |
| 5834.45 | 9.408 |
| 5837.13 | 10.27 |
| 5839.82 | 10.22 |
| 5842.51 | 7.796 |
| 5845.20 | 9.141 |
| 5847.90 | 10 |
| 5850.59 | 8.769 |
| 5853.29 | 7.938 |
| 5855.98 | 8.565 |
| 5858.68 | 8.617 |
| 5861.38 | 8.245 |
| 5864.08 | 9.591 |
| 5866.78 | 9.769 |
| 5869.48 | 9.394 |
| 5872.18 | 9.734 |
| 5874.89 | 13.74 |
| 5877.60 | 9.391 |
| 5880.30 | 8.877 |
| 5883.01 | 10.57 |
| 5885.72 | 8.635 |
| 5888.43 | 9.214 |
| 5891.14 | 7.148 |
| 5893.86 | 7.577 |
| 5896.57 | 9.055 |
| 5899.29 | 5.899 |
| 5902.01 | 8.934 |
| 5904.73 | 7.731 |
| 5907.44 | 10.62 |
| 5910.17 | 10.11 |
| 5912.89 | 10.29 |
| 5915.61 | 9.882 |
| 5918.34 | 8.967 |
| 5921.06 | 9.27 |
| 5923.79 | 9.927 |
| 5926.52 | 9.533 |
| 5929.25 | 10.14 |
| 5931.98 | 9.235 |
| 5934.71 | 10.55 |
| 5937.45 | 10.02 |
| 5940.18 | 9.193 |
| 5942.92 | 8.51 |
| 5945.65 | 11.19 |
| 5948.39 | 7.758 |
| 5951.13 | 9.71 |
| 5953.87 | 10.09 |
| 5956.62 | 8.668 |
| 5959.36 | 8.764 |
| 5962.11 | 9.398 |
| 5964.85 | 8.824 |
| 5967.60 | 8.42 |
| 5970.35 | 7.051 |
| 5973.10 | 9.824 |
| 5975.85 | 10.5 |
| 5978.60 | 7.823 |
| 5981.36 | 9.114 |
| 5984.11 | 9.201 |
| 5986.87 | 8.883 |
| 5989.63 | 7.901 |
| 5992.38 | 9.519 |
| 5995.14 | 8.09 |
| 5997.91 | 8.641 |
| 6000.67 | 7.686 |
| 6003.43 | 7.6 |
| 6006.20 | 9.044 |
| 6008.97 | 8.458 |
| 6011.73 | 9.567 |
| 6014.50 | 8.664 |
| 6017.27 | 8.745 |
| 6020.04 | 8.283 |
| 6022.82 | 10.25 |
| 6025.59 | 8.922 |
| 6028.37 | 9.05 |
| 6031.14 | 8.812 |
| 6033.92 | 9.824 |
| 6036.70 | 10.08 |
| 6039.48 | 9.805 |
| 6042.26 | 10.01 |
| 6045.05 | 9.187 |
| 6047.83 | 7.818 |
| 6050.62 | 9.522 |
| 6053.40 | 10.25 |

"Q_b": 1.00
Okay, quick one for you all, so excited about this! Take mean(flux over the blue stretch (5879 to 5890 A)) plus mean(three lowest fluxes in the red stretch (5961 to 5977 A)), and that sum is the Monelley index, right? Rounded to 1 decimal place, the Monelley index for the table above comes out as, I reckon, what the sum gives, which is 17.4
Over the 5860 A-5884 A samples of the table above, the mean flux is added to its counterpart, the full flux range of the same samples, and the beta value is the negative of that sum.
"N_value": -15.4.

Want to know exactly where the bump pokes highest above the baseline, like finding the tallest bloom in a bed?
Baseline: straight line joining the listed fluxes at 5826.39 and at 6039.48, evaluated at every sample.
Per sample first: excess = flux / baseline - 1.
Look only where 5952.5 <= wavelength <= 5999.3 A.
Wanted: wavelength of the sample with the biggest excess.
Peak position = 5975.85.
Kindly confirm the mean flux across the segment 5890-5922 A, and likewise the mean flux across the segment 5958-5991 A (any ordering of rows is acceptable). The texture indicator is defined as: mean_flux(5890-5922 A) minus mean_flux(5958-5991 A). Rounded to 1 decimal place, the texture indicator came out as 0.0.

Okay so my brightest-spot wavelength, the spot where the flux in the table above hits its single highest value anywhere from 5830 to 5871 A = 5831.76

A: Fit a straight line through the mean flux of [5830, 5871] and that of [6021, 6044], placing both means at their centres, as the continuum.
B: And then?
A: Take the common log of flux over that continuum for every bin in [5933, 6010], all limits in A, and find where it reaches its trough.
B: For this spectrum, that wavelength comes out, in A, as 5970.35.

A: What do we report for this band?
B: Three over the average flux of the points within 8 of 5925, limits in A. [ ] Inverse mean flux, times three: 0.315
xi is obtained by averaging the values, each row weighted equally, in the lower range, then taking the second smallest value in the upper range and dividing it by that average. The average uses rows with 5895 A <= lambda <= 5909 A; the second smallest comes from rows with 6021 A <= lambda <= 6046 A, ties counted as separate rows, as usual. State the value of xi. 1.06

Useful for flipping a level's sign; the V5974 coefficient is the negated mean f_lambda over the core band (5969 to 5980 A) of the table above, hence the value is -8.80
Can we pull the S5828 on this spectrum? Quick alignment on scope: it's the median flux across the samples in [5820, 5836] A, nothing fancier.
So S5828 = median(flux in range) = 10.3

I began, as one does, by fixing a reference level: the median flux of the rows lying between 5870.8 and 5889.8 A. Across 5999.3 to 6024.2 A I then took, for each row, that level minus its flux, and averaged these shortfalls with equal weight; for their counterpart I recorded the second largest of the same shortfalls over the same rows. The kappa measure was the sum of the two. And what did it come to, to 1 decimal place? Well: 2.4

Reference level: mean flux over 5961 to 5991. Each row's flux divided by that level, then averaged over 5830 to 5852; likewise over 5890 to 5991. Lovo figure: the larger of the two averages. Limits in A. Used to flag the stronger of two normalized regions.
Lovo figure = 1.10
